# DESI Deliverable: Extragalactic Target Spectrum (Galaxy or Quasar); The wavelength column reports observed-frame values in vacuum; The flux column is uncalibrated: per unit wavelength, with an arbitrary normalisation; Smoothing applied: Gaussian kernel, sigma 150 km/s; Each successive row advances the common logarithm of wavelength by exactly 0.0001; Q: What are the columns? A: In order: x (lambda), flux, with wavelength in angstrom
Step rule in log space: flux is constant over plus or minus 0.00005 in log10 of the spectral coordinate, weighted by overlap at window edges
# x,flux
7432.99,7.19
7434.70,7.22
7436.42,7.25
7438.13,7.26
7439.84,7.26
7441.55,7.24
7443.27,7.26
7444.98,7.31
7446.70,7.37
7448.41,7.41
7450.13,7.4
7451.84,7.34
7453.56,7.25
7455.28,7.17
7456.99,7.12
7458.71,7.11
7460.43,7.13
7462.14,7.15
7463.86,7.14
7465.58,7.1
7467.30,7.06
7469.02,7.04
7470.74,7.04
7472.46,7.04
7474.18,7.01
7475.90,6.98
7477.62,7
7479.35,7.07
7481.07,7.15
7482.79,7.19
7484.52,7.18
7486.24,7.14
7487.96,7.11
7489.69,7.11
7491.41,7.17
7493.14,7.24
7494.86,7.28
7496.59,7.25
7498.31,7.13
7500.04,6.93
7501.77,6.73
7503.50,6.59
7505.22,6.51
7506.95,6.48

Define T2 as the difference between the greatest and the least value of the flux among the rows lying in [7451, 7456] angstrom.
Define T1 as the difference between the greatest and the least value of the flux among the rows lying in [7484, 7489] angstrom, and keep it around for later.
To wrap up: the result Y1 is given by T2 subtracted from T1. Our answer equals -0.10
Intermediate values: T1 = 0.070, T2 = 0.17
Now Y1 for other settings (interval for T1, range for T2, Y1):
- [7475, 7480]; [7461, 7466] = 0.04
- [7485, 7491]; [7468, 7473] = 0.03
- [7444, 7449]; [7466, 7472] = 0.08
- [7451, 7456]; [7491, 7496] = 0.06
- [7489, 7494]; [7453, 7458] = 0.00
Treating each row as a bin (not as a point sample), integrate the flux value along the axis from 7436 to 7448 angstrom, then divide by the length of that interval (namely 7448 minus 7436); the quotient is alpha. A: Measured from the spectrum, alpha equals 7.29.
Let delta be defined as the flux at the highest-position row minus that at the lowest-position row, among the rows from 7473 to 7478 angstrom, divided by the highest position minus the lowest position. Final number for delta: -0.003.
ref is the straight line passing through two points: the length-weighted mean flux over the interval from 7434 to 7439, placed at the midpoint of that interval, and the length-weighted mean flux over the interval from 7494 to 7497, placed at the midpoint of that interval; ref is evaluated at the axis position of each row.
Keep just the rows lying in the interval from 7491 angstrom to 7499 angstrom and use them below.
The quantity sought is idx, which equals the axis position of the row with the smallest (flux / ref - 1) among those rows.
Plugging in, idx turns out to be 7498.31 angstrom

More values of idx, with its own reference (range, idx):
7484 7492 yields 7489.69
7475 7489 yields 7475.90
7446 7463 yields 7458.71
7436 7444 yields 7441.55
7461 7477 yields 7475.90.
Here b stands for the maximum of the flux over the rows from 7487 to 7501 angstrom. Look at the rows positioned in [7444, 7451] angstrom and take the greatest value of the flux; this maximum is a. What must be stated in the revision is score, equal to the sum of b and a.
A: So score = 14.69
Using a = 7.41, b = 7.28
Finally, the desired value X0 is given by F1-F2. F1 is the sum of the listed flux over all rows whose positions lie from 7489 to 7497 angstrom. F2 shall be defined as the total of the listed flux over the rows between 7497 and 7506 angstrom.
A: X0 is 2.2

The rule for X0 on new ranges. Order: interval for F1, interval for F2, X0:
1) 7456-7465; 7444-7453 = -1.2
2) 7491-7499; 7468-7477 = 1.0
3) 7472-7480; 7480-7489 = -0.7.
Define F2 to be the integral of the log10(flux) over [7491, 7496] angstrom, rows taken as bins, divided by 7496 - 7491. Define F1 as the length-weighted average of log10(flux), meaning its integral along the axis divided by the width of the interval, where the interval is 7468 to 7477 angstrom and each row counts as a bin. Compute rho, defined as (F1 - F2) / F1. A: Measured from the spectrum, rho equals -0.014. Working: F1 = 0.847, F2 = 0.859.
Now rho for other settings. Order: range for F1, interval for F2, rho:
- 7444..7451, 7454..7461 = 0.017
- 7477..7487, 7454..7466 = -0.002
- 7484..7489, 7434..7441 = -0.007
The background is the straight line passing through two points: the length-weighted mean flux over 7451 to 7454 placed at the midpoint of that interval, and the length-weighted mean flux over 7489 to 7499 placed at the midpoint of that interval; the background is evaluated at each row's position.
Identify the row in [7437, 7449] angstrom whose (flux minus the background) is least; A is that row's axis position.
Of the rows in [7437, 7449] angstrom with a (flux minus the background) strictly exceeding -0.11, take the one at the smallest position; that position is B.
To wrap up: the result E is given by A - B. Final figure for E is 3.4 angstrom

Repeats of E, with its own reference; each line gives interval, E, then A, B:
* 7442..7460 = 15.4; 7458.71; 7443.27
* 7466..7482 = -5.2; 7475.90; 7481.07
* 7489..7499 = 0.0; 7489.69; 7489.69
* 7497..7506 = 6.9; 7505.22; 7498.31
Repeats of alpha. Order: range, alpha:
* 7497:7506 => 6.81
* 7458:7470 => 7.10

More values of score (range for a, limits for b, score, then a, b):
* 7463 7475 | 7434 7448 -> 14.51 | 7.14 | 7.37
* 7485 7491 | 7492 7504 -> 14.42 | 7.14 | 7.28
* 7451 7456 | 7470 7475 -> 14.38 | 7.34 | 7.04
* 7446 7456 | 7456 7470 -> 14.56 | 7.41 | 7.15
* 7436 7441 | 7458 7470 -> 14.41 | 7.26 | 7.15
